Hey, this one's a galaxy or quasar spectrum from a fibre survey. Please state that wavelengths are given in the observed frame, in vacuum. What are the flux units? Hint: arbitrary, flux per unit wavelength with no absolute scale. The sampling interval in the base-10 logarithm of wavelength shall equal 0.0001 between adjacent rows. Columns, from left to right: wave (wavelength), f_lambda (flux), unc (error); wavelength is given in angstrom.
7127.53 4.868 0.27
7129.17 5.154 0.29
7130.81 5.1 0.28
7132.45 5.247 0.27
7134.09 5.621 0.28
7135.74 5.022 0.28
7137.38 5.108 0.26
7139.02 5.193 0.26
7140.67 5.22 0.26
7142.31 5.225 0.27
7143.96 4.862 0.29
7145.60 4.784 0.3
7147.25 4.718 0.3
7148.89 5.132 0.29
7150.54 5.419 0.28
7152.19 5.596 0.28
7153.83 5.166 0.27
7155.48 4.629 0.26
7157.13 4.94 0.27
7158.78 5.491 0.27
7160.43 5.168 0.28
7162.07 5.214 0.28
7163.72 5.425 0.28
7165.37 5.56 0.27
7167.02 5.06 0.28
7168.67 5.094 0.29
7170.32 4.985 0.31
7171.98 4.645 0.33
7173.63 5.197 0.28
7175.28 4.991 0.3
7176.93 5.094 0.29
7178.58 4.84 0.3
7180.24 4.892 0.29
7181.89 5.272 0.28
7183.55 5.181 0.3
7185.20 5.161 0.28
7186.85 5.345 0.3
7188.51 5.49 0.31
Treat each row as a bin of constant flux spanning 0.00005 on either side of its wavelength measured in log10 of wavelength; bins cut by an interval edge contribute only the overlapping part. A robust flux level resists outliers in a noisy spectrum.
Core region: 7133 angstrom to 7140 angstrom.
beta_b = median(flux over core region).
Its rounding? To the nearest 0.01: 5.15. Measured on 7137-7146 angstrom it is 5.15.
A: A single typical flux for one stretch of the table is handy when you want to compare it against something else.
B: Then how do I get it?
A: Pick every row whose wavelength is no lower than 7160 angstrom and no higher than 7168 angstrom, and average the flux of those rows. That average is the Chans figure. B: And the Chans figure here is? 5.29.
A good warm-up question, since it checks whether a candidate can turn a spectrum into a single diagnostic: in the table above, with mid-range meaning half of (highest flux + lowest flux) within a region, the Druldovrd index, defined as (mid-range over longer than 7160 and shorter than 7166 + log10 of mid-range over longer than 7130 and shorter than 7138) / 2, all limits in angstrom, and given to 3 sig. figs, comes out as 3.05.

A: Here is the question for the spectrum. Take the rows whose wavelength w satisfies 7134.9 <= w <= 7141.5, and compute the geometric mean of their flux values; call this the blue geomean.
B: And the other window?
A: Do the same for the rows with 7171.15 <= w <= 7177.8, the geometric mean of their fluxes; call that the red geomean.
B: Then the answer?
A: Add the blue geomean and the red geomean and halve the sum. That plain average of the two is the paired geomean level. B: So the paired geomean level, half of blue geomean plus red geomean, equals 5.06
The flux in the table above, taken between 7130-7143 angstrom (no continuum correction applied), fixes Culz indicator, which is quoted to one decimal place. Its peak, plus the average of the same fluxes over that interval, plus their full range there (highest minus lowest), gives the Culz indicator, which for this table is 11.4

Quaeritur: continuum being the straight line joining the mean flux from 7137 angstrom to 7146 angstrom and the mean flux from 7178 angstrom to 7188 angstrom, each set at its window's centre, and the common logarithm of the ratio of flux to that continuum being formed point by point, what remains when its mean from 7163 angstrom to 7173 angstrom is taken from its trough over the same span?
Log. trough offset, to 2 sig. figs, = -0.043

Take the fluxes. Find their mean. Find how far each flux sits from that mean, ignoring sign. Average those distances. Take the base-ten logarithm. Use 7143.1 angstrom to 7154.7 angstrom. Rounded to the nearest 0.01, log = -0.58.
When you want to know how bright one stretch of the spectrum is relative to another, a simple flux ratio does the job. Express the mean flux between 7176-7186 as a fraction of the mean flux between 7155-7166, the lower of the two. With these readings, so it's 0.97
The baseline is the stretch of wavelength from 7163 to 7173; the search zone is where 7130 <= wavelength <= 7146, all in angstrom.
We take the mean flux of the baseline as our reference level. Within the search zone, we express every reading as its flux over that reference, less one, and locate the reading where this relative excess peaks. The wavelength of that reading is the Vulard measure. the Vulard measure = 7134.09 angstrom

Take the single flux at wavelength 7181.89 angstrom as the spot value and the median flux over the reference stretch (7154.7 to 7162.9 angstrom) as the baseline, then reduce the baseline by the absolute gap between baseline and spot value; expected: 5.06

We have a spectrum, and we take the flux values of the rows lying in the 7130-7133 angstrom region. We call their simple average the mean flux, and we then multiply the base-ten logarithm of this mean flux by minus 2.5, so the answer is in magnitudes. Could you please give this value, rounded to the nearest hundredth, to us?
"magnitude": -1.78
